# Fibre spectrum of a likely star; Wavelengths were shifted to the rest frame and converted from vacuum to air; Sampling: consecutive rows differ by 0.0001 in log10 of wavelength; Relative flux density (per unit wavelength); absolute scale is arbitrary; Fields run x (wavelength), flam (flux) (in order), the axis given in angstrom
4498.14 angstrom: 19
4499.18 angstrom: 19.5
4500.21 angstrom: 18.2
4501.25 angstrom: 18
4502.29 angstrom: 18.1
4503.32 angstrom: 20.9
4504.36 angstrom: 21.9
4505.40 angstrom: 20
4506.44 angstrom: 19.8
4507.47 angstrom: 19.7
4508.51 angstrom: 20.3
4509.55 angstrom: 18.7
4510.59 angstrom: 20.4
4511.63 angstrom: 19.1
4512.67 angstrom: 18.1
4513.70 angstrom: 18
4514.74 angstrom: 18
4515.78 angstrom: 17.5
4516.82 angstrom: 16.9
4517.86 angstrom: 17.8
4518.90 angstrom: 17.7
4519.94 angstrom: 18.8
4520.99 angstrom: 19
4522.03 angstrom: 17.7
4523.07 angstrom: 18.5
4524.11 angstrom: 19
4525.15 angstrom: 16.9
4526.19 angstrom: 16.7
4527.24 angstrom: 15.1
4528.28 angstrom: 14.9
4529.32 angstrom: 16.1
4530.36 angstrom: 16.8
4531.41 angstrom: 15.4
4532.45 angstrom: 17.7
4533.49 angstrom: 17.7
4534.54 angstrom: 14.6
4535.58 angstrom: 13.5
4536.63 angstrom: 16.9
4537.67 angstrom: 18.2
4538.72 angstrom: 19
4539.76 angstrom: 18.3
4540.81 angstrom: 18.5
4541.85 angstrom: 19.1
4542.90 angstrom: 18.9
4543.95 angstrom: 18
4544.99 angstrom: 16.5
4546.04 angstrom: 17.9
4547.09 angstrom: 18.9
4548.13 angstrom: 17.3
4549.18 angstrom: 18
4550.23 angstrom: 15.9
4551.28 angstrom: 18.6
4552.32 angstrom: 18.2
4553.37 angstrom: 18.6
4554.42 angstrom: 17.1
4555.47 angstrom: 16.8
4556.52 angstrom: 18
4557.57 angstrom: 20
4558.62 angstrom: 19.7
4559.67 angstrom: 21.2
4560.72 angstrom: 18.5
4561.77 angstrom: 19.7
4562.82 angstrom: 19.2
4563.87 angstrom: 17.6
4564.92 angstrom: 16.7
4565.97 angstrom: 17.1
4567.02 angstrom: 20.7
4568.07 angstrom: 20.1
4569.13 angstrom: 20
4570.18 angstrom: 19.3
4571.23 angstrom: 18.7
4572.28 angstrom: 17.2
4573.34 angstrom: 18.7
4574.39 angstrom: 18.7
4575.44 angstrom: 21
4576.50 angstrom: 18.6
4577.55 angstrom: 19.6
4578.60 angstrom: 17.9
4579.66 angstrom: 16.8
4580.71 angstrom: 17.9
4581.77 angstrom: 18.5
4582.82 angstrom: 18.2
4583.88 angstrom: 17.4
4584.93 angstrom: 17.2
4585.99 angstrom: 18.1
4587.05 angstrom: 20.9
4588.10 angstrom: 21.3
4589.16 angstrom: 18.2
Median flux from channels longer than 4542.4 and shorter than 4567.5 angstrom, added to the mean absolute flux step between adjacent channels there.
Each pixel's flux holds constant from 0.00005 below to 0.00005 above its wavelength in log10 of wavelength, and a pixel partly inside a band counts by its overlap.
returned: 19.4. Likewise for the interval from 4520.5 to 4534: 17.9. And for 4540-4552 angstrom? 19.3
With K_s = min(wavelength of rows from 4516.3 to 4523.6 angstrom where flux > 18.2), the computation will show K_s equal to 4519.94 angstrom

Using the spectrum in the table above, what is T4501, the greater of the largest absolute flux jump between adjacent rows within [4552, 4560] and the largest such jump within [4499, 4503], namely 2.0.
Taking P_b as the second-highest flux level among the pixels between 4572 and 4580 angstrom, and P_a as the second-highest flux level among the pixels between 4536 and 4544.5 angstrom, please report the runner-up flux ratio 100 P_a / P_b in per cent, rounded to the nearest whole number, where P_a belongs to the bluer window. 97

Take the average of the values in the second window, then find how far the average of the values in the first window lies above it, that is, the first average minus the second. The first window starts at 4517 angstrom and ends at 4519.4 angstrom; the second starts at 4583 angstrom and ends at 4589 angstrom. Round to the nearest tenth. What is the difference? -1.2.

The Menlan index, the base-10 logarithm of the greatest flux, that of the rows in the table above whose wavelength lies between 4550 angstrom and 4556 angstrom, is 1.27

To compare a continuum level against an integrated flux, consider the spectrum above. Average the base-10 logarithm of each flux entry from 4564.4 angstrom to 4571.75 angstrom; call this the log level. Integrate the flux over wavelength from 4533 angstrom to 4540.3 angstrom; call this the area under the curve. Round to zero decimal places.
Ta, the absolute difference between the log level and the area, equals 122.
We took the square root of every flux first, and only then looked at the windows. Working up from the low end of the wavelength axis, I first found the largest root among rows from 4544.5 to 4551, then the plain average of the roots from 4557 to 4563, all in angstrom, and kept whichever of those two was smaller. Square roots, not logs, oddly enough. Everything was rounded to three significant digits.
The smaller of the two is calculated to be 4.35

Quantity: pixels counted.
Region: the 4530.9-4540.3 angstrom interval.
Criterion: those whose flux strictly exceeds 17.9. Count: 3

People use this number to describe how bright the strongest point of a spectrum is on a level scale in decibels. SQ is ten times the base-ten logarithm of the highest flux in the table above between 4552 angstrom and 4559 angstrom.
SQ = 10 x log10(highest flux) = 13.0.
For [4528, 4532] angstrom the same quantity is 12.3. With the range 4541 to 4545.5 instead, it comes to 12.8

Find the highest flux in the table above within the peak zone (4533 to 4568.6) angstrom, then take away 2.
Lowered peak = 19.2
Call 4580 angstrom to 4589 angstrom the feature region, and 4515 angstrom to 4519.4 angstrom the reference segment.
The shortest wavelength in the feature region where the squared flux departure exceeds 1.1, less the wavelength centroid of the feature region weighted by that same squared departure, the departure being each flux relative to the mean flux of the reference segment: -0.2 angstrom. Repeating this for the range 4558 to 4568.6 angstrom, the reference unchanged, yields -4.4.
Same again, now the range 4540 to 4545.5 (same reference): -0.7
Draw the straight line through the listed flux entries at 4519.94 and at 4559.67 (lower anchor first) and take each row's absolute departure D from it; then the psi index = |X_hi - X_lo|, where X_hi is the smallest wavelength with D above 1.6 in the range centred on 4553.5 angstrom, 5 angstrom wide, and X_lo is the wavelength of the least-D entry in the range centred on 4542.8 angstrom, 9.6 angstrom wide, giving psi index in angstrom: 12.6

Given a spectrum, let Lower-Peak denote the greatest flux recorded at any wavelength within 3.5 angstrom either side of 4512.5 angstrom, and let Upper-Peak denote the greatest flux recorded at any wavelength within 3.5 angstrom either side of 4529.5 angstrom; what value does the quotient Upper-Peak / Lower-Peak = 0.87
